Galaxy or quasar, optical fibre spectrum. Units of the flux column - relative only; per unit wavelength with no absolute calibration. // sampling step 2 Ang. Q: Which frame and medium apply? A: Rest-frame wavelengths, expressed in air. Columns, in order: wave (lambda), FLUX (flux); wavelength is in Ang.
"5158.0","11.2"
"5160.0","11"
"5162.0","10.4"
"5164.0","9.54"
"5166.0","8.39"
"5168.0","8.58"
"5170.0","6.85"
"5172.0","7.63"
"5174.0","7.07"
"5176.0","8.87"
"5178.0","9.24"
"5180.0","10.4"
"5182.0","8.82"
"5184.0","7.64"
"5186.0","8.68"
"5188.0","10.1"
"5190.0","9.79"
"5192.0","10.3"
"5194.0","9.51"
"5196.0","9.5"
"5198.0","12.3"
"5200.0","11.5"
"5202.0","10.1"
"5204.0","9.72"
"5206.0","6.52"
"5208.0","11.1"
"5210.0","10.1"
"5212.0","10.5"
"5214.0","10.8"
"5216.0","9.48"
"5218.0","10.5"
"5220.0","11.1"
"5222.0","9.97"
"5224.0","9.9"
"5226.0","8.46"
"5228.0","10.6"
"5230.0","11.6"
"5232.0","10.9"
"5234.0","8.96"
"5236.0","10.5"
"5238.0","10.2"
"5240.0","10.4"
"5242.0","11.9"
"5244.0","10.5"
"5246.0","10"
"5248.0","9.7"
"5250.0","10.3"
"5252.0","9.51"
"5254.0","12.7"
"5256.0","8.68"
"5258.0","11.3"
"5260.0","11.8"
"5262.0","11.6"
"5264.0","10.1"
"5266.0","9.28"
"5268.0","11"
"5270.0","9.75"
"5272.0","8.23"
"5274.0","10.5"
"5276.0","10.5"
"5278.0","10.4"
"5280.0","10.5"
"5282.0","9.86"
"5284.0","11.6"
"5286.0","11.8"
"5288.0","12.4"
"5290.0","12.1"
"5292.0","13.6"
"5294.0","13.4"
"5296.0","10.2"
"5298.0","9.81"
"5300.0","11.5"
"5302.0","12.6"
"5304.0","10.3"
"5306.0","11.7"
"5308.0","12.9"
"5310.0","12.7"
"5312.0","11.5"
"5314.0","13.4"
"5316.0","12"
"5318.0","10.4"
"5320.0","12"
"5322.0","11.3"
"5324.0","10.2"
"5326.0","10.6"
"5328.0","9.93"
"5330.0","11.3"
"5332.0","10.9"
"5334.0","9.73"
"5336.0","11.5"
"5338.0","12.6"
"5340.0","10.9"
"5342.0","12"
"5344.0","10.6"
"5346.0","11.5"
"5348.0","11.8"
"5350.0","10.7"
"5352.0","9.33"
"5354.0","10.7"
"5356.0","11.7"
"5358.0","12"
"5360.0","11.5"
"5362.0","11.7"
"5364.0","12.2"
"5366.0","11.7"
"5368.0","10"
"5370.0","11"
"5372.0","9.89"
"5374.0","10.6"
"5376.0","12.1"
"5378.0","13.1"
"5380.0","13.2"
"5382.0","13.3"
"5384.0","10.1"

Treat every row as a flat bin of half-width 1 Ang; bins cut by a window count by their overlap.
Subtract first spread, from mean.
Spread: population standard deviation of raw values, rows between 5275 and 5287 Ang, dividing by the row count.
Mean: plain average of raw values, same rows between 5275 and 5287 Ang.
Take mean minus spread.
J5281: 10.1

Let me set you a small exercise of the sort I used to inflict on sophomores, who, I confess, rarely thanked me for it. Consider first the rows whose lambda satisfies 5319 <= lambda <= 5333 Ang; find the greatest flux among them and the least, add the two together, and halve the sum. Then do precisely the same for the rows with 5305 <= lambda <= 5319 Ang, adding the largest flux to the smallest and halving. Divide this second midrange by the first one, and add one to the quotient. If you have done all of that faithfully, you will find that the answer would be 2.09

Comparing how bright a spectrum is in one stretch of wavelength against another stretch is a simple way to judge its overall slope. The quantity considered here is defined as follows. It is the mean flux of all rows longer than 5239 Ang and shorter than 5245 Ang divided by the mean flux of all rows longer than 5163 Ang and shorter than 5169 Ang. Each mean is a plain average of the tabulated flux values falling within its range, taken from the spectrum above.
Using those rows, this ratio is 1.24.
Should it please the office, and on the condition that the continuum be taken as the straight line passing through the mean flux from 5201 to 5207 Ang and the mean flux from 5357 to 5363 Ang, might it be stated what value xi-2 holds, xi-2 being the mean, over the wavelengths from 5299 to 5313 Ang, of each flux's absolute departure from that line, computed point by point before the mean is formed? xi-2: 1.3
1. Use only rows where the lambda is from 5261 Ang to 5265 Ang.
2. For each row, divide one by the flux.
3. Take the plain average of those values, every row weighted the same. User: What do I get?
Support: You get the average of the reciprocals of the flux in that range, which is 0.093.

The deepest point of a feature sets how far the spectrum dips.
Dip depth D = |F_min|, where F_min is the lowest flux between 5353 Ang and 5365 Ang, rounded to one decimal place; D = 10.7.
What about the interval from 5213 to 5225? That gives 9.5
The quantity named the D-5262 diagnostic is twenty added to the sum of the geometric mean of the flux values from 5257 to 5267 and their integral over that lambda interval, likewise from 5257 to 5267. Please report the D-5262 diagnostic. 139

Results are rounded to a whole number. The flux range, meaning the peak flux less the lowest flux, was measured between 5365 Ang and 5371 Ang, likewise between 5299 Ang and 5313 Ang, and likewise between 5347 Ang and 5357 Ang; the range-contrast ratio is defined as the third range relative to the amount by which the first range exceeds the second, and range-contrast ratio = -3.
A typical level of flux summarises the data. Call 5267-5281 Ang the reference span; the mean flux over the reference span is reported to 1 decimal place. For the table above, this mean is 10.1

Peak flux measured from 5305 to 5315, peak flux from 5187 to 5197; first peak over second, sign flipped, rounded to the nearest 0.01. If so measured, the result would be -1.30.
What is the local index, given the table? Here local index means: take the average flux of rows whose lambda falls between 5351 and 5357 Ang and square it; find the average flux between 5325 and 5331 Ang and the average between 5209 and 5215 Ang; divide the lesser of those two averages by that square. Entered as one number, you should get 0.094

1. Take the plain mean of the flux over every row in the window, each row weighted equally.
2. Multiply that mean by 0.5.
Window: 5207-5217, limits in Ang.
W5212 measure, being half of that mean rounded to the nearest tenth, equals 5.2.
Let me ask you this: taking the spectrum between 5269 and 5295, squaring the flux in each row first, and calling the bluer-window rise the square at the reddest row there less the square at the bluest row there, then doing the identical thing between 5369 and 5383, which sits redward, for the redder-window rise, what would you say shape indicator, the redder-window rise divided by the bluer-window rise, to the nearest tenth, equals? 0.7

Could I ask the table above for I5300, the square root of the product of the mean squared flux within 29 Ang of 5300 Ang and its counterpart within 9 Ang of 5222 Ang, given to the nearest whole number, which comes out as 117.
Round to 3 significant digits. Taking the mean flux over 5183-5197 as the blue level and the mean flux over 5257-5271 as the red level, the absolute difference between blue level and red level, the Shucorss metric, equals 1.33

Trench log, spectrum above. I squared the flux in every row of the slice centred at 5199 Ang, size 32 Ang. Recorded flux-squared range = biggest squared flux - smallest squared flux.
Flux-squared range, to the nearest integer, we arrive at 109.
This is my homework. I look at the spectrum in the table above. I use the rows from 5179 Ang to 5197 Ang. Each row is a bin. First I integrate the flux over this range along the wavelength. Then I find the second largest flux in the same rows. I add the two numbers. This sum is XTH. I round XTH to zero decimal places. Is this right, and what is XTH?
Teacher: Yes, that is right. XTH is 180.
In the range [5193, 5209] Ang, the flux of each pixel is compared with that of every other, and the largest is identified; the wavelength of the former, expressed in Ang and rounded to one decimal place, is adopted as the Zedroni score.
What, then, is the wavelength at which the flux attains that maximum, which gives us 5198.0 Ang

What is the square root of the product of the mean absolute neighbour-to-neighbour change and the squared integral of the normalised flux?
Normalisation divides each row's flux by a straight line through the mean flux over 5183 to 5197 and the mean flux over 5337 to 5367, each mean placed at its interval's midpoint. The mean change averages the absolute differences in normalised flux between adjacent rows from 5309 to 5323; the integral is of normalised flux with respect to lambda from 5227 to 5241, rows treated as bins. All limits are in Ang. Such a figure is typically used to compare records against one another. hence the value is 5.30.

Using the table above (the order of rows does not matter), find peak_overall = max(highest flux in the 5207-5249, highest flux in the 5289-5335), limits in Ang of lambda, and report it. 13.6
